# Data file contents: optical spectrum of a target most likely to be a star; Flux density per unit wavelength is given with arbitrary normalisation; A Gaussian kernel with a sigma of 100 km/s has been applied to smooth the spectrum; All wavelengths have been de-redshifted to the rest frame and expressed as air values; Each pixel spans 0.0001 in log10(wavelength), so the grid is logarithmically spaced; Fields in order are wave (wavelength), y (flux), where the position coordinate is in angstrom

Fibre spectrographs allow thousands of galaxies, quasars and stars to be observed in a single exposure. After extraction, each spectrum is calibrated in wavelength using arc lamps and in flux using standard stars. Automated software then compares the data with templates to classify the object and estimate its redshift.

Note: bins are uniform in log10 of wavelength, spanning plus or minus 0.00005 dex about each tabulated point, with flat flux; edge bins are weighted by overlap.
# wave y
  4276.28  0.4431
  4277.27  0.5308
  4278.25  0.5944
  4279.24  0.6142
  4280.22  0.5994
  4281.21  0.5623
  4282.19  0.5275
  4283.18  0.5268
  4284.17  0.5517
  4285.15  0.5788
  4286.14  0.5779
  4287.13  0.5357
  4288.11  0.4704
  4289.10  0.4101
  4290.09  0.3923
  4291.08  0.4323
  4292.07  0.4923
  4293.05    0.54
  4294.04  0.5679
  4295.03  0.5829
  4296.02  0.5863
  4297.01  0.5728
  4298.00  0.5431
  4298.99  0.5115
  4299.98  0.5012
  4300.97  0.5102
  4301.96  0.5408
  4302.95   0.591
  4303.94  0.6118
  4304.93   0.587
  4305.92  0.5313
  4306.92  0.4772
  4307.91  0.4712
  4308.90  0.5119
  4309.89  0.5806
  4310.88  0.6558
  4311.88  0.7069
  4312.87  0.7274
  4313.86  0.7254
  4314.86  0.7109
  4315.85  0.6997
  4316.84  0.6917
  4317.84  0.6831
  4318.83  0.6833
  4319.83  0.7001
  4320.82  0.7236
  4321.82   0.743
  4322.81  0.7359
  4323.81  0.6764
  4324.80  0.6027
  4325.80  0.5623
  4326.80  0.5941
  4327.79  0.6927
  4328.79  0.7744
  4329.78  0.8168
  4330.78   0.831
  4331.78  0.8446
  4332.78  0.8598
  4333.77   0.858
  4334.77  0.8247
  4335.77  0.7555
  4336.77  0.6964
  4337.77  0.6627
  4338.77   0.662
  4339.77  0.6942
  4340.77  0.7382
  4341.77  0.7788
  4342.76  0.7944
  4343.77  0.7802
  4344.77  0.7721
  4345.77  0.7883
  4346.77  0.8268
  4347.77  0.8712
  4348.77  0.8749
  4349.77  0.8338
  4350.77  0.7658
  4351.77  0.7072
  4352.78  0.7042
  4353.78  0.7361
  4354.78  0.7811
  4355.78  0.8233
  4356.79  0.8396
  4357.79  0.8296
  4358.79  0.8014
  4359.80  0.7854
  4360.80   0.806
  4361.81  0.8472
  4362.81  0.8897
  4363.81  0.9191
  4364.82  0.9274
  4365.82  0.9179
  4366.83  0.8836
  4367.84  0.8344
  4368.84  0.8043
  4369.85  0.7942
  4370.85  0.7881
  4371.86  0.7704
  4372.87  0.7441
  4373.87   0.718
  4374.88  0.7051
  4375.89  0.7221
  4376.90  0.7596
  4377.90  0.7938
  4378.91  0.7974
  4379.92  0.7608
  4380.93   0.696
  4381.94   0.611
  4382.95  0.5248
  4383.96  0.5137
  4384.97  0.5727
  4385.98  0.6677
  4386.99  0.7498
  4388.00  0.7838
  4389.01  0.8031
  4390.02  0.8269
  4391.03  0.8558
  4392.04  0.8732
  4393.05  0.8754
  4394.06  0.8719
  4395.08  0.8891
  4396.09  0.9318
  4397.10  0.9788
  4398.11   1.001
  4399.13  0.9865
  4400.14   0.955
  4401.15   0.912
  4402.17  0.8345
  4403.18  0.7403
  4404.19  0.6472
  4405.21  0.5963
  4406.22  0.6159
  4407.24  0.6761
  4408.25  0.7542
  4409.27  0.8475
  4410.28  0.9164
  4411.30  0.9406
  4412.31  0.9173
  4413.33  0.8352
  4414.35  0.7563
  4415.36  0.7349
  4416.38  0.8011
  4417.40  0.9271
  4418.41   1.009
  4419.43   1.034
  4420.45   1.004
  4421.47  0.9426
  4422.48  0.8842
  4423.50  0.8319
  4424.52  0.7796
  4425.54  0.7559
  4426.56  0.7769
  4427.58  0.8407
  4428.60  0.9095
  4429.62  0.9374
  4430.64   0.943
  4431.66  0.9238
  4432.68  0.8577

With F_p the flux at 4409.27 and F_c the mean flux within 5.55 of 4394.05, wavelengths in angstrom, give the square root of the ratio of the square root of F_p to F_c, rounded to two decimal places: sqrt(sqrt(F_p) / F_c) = 1.01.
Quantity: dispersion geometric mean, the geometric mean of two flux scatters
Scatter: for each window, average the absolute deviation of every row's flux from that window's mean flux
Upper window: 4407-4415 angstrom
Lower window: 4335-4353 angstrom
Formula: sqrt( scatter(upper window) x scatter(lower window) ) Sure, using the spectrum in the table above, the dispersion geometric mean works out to 0.063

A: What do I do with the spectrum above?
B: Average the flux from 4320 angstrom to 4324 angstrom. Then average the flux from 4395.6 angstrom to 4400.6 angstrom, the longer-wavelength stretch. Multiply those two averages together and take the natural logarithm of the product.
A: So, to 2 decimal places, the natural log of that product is -0.36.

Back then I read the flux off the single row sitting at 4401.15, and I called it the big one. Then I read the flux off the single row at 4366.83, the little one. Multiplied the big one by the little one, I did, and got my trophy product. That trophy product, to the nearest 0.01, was 0.81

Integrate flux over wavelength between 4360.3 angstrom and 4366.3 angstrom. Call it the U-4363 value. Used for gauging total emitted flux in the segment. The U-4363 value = 5.3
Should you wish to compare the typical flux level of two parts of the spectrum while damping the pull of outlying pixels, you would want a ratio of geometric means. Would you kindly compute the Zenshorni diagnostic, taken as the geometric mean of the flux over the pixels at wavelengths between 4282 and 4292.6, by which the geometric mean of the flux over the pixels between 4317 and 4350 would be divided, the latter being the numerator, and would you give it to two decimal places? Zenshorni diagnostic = 1.50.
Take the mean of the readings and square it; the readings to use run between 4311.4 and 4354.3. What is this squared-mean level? 0.55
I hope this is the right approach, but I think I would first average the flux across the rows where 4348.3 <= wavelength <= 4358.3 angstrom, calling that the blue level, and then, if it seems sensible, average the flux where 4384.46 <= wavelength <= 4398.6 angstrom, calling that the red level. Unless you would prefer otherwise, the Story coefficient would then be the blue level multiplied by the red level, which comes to 0.66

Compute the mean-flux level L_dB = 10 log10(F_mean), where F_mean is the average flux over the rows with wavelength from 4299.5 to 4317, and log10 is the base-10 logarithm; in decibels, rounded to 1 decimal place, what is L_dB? -2.2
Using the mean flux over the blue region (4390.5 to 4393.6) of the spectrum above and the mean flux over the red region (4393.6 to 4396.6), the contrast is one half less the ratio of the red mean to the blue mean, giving -0.53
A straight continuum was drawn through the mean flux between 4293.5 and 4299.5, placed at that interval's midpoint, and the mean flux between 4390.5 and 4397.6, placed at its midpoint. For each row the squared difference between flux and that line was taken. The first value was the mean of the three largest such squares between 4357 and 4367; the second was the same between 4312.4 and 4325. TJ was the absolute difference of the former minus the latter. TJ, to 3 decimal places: 0.005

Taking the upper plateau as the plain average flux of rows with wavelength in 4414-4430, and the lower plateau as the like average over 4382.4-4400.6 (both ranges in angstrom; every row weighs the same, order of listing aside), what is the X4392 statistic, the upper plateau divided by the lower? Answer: 1.07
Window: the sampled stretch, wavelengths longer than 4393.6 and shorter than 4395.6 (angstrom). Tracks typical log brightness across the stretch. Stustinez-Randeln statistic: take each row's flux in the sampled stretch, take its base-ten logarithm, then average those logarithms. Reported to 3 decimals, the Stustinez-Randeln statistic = -0.055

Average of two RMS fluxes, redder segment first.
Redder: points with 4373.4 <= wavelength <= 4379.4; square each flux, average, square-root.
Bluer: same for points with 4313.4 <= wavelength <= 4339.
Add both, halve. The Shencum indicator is 0.739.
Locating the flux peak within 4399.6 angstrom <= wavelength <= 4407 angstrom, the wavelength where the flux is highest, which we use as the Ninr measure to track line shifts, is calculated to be 4400.14 angstrom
